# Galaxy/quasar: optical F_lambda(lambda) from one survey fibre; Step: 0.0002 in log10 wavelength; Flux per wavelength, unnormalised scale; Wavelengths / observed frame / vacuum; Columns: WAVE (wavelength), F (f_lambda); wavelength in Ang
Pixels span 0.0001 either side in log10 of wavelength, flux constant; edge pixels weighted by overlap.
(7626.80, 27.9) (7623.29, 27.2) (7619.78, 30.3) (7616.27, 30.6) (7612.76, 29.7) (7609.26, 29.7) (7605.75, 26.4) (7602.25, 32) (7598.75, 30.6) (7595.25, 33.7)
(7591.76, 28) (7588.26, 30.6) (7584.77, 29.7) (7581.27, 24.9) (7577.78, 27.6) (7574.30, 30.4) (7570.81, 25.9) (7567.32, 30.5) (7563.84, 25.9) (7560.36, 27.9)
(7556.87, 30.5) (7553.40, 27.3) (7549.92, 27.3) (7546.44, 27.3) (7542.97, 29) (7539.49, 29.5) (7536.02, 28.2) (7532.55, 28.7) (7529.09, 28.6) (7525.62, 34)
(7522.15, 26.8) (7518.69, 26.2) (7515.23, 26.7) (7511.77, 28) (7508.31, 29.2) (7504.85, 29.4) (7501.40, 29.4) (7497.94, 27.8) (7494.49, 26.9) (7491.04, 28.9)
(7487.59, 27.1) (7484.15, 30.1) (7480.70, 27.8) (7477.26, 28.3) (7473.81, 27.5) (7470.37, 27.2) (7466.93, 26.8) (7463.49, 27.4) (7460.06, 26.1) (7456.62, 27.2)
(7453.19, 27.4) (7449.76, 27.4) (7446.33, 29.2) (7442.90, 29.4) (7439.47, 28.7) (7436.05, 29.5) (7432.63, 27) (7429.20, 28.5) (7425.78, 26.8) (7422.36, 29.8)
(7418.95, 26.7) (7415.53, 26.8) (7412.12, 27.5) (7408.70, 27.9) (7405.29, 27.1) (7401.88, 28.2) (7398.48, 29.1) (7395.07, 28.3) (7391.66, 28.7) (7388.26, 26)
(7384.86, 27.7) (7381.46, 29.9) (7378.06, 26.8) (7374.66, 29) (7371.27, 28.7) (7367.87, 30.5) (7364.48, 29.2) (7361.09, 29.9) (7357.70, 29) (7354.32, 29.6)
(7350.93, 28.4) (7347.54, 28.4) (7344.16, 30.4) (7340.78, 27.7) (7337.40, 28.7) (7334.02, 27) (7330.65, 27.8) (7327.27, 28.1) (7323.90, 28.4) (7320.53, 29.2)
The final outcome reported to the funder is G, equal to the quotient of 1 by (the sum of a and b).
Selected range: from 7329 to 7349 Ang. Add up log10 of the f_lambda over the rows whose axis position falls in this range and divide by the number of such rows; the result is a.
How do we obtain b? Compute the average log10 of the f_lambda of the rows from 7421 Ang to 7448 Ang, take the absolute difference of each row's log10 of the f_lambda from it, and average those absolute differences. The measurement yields 0.682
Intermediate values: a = 1.45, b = 0.0136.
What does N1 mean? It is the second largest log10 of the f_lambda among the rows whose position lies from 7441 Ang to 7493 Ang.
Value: 1.47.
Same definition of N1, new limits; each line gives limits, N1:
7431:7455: 1.47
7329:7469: 1.48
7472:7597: 1.53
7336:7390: 1.48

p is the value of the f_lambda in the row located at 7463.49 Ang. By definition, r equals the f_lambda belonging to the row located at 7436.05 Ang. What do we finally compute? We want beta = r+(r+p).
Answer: 86.4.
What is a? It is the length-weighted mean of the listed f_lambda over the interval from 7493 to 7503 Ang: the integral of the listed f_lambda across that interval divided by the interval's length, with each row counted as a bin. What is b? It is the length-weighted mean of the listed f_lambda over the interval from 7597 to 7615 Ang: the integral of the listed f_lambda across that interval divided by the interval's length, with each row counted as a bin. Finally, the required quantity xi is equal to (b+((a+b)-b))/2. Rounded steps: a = 28.0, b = 29.7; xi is 28.9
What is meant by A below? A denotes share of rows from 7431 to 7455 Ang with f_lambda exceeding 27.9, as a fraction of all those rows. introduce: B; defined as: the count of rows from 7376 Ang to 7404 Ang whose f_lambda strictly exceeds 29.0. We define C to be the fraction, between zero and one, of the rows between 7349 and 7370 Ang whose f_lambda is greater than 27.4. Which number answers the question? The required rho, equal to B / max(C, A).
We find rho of 2.0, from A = 0.57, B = 2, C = 1.0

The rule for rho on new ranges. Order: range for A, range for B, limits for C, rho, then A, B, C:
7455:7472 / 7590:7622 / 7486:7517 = 10.5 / 0.00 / 7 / 0.7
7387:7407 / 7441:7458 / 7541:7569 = 3.0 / 0.67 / 2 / 0.5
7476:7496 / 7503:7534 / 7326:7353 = 3.4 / 0.50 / 3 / 0.9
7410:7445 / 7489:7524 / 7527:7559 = 4.5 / 0.50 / 3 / 0.7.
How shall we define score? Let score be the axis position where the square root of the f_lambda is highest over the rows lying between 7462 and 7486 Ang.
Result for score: 7484.15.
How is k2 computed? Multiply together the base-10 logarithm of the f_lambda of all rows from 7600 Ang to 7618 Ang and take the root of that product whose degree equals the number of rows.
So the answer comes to 1.47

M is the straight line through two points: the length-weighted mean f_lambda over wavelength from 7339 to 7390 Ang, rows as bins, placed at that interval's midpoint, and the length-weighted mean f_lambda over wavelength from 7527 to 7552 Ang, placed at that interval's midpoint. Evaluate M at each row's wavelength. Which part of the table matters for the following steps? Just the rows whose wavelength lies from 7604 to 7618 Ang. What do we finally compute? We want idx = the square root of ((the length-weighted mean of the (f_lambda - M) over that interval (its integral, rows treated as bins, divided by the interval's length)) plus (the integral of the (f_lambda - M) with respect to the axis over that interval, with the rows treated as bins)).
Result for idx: 3.5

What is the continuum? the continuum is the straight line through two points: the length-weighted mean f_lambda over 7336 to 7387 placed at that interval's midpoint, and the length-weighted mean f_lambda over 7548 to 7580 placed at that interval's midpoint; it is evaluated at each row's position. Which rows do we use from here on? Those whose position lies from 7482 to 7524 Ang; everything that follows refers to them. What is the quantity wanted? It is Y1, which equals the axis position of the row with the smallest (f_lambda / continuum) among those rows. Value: 7518.69 Ang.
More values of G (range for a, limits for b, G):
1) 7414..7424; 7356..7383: 0.688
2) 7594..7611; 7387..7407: 0.668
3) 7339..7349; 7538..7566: 0.677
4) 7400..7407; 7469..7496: 0.687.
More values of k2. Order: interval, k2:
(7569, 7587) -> 1.44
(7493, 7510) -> 1.46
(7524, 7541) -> 1.47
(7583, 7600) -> 1.48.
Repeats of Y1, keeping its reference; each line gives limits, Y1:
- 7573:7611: 7581.27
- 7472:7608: 7581.27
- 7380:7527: 7388.26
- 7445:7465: 7460.06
